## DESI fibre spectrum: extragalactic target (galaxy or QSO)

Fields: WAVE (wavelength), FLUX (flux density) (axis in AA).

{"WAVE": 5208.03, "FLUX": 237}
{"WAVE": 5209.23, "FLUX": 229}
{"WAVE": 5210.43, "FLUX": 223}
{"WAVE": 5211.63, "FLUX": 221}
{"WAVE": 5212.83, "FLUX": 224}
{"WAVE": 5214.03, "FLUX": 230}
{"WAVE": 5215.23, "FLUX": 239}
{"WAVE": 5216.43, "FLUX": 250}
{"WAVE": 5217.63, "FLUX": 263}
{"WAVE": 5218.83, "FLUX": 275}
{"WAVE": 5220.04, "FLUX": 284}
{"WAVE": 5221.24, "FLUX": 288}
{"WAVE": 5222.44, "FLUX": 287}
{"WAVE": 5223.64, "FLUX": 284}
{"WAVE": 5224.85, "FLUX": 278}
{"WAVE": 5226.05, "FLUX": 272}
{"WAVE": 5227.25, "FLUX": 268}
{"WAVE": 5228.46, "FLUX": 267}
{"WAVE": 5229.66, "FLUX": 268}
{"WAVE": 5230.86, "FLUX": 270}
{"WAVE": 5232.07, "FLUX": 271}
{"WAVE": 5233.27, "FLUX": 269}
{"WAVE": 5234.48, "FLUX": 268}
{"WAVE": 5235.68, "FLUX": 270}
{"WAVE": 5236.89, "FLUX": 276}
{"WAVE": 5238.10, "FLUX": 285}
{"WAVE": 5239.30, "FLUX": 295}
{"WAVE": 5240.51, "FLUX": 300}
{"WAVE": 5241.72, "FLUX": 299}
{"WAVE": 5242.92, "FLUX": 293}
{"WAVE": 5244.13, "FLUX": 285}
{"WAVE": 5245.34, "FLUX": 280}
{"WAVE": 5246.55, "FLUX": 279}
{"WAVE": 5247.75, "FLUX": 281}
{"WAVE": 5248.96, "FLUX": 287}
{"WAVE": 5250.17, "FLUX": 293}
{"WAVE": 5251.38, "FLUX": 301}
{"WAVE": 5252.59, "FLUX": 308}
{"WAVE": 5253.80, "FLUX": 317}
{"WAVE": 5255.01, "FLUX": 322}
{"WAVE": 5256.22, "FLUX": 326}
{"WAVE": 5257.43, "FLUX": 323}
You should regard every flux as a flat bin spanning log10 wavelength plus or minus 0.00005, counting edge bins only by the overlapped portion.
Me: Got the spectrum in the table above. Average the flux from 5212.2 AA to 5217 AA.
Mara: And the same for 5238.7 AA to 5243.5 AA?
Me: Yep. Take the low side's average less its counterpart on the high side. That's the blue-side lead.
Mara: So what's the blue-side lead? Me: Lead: -61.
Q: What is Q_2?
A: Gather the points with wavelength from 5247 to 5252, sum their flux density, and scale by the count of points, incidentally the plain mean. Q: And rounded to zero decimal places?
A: 290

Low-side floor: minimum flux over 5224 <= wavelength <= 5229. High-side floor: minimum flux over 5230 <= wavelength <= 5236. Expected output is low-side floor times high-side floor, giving 71556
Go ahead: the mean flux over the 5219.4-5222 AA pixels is 286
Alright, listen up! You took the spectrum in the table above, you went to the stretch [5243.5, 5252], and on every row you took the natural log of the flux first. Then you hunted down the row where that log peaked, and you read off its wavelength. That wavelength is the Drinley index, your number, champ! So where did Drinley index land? 5251.38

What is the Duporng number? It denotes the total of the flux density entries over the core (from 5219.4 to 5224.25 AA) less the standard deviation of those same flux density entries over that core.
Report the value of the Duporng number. 1141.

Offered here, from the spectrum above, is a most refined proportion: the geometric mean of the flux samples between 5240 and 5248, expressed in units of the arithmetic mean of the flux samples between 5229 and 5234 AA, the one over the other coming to 1.07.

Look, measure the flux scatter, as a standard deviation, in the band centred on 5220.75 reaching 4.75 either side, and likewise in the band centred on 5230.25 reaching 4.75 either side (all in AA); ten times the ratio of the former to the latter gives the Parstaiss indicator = 77.2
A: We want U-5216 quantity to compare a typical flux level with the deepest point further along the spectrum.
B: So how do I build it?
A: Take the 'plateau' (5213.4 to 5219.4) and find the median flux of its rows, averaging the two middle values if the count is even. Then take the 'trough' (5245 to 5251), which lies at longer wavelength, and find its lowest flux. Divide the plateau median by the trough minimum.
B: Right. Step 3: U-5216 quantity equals 0.90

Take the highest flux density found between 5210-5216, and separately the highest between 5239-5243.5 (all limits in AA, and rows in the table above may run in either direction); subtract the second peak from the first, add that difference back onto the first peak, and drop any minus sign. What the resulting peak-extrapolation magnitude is 178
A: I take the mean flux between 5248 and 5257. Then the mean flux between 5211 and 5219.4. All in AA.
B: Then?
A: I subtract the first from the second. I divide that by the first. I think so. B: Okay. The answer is -0.21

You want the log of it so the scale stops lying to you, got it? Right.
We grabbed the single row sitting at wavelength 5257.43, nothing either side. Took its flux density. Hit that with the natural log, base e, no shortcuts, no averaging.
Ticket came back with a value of 5.78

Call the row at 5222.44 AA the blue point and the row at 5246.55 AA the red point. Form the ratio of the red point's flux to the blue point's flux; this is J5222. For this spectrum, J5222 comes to 0.97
